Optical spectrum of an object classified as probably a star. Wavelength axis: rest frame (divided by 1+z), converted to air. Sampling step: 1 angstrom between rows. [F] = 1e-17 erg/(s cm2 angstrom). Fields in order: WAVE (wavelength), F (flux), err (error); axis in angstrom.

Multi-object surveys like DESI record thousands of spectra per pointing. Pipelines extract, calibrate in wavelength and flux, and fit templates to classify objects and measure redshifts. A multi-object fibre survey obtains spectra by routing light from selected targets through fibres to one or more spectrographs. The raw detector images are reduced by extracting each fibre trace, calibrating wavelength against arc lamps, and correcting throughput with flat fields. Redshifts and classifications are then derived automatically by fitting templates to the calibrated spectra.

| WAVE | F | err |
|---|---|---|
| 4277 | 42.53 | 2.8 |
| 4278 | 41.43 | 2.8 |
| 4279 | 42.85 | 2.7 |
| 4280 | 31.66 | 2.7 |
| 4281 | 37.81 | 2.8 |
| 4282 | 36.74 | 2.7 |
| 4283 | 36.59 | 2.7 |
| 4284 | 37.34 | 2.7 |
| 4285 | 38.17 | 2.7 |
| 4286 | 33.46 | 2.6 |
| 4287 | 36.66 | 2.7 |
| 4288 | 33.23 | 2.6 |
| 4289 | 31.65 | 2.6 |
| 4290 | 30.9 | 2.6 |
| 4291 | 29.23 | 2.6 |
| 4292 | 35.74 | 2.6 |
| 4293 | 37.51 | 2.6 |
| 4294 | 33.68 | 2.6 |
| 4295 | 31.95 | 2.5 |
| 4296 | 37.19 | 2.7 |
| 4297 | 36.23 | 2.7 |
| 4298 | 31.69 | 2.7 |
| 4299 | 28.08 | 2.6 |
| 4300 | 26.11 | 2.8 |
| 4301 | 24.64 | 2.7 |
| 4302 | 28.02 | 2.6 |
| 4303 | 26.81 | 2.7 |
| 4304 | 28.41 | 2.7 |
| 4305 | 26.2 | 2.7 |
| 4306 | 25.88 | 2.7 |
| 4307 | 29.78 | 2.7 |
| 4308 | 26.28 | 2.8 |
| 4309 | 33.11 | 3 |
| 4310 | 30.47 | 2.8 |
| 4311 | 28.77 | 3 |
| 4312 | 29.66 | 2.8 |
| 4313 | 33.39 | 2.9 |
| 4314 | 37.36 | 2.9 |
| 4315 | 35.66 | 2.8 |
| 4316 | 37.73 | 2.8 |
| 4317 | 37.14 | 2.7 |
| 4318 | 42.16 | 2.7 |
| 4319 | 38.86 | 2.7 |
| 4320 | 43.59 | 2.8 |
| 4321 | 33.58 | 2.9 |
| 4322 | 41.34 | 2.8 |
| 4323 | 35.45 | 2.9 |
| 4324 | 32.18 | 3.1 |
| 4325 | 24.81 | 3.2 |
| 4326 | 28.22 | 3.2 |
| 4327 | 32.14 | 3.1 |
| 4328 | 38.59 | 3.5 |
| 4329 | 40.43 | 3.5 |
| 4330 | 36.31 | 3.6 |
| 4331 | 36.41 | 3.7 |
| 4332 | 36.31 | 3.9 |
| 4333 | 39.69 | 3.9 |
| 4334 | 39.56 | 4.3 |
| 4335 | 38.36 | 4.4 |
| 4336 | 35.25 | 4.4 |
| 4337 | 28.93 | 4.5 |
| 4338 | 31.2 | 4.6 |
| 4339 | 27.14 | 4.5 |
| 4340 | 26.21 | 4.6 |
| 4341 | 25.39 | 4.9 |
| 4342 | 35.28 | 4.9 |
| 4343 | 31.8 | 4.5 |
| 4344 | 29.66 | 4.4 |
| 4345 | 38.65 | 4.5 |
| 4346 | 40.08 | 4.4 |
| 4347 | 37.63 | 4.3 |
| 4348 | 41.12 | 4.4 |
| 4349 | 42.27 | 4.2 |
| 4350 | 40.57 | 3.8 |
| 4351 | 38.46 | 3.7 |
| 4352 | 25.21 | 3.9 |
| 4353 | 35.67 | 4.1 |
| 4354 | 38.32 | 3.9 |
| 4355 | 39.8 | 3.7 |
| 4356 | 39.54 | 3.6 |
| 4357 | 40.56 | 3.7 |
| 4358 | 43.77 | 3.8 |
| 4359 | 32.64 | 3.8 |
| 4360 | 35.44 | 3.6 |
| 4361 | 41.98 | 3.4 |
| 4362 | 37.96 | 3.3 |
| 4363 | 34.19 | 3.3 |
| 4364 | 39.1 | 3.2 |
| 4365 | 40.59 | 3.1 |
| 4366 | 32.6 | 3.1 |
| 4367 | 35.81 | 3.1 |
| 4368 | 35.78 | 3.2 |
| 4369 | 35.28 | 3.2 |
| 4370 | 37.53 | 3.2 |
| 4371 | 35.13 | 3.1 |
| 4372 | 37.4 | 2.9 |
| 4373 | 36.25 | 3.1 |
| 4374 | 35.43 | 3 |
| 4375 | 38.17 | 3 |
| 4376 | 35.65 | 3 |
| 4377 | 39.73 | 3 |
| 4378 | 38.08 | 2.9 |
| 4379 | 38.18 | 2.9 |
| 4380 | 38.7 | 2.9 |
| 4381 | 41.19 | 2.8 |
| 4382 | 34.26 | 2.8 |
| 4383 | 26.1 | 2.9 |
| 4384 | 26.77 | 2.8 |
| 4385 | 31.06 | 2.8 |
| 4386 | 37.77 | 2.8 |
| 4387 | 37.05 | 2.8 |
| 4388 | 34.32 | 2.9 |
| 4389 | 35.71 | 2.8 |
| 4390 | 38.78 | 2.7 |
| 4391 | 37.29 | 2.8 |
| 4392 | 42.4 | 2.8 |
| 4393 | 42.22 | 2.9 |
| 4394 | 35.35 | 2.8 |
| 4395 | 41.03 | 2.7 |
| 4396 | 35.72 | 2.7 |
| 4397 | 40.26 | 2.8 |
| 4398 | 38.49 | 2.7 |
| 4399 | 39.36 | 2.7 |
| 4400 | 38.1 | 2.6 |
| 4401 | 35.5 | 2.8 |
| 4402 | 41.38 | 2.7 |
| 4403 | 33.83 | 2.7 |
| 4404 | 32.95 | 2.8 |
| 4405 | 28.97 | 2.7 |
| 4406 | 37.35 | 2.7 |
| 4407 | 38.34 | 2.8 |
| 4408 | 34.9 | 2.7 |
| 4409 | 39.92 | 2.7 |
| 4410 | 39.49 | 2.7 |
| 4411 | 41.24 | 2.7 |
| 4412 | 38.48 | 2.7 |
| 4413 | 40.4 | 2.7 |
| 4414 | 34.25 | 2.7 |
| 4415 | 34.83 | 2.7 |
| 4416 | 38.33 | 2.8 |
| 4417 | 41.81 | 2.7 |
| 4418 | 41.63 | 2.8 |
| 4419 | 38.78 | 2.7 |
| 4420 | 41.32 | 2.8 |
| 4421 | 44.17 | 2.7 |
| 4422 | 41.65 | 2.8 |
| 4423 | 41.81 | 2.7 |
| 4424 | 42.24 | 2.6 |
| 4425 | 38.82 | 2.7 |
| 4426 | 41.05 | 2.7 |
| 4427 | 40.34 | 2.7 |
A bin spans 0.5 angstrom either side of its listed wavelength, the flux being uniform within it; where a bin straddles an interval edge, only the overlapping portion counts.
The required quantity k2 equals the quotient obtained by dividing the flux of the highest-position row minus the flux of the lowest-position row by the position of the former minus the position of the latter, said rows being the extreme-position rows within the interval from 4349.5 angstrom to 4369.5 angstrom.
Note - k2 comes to -0.3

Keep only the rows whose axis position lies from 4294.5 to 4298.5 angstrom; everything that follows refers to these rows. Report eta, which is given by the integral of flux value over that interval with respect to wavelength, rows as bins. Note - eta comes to 137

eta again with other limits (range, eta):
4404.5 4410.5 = 219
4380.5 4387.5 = 234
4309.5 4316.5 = 233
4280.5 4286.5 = 220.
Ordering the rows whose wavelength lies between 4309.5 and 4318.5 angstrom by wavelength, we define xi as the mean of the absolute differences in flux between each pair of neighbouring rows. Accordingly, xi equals 2.5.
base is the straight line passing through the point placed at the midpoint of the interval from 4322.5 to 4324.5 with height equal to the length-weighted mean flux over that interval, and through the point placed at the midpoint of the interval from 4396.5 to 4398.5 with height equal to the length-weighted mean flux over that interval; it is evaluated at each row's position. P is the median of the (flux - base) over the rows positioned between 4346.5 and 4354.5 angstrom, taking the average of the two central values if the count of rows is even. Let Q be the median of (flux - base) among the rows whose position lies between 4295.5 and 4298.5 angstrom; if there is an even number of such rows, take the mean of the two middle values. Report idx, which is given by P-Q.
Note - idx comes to -2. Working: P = 2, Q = 4.4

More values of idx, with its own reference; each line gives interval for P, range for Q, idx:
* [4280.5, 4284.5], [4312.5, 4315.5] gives 4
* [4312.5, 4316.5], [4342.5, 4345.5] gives 7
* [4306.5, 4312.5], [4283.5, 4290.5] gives -6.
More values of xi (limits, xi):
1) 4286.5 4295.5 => 2.7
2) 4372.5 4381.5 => 1.9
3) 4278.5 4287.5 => 3.5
